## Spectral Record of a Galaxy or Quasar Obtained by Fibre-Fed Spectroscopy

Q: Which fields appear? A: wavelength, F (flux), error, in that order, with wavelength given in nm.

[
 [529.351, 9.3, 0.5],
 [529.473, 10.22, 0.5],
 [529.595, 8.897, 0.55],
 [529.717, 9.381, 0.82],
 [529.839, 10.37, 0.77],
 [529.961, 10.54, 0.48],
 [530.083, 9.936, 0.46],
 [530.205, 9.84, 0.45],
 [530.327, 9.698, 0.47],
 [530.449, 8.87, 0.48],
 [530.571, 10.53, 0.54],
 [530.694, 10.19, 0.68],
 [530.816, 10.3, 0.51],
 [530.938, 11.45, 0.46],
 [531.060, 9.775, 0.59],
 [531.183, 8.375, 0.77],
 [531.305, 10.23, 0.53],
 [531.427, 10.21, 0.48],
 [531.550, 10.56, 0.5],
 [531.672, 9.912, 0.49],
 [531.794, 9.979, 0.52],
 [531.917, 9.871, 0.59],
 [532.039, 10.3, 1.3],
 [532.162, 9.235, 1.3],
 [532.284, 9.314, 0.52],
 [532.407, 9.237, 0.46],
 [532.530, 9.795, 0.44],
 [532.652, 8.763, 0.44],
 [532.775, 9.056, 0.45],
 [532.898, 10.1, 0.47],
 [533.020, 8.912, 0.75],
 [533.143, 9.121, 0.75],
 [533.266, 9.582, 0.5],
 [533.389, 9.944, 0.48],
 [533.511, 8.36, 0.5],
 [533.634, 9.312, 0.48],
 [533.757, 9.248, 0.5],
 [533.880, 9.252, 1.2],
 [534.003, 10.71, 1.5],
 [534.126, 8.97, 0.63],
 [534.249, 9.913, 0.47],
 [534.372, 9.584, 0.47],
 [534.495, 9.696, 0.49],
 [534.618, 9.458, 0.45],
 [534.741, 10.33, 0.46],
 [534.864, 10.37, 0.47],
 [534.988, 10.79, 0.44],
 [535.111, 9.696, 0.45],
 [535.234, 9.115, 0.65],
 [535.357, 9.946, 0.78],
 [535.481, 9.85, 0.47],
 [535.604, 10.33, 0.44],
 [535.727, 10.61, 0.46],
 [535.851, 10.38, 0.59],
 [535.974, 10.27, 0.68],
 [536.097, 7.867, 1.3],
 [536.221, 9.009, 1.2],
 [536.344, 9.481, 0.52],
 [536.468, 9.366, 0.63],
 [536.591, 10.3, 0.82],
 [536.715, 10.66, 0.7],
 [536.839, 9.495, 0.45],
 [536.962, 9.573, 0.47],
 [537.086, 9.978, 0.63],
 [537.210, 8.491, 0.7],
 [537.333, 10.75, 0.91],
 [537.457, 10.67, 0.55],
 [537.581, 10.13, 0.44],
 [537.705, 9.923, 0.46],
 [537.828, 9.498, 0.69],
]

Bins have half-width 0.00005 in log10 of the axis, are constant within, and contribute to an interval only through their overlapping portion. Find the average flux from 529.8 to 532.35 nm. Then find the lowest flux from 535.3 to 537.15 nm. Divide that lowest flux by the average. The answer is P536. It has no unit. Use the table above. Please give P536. 0.789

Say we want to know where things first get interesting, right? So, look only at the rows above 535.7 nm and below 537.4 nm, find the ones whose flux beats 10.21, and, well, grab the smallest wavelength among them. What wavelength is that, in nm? 535.727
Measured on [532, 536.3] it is 532.039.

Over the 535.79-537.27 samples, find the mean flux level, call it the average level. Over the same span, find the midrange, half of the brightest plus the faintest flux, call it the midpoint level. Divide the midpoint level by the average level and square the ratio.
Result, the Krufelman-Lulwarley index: 0.94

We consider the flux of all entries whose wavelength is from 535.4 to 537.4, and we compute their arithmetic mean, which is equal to 9.78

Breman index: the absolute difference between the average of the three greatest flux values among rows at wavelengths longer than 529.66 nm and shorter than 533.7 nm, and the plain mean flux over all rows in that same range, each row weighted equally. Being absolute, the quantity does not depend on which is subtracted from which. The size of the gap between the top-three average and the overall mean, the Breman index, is 1.12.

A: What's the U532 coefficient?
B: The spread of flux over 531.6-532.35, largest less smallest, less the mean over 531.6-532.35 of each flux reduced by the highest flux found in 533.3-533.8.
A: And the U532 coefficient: 1.2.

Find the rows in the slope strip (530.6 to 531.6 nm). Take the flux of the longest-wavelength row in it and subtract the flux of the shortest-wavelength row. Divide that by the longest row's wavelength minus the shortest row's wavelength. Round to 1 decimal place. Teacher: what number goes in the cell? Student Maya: 0.4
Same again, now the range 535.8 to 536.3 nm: -3.7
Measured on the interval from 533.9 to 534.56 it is -2.1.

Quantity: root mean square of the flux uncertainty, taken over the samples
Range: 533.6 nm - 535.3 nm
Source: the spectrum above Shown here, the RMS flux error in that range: 0.69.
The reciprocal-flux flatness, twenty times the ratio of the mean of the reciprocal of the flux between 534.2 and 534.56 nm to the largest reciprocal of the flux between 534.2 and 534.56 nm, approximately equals 19.7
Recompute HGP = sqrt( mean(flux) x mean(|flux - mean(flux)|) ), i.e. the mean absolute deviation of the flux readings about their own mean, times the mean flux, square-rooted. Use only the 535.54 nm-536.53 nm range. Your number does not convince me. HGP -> 2.66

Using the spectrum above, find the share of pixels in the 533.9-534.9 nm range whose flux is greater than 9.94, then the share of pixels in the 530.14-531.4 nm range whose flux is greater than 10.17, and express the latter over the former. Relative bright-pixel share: 1.3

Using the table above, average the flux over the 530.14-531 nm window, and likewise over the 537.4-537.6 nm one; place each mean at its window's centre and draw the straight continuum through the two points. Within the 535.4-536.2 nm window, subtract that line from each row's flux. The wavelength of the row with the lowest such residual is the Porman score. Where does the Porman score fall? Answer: 536.097 nm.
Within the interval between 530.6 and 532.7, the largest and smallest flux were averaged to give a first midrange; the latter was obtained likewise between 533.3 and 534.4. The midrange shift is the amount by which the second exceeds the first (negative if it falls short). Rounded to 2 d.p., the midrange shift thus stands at -0.38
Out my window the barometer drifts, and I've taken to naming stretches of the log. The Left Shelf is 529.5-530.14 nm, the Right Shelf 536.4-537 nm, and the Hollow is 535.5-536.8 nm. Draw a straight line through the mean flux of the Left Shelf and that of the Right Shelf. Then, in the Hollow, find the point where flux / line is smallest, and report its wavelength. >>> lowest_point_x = 536.097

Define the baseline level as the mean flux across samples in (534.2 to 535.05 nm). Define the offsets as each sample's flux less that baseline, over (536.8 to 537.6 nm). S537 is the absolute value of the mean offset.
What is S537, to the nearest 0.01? 0.15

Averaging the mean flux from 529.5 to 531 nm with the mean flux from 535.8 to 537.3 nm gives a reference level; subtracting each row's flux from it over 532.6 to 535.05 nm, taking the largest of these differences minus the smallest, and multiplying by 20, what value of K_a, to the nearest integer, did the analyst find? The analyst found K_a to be 49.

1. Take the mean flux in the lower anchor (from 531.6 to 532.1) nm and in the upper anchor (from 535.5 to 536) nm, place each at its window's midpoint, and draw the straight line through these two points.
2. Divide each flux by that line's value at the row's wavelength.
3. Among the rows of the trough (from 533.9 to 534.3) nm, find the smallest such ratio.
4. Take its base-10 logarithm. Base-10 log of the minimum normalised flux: -0.057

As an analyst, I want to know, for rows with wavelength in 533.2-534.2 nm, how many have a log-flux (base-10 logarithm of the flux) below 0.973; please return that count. 5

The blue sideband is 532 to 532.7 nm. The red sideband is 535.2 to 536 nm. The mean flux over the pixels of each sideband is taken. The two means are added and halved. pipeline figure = 9.76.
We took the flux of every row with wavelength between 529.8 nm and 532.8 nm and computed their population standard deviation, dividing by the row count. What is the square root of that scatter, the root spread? 0.82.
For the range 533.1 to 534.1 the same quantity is 0.80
